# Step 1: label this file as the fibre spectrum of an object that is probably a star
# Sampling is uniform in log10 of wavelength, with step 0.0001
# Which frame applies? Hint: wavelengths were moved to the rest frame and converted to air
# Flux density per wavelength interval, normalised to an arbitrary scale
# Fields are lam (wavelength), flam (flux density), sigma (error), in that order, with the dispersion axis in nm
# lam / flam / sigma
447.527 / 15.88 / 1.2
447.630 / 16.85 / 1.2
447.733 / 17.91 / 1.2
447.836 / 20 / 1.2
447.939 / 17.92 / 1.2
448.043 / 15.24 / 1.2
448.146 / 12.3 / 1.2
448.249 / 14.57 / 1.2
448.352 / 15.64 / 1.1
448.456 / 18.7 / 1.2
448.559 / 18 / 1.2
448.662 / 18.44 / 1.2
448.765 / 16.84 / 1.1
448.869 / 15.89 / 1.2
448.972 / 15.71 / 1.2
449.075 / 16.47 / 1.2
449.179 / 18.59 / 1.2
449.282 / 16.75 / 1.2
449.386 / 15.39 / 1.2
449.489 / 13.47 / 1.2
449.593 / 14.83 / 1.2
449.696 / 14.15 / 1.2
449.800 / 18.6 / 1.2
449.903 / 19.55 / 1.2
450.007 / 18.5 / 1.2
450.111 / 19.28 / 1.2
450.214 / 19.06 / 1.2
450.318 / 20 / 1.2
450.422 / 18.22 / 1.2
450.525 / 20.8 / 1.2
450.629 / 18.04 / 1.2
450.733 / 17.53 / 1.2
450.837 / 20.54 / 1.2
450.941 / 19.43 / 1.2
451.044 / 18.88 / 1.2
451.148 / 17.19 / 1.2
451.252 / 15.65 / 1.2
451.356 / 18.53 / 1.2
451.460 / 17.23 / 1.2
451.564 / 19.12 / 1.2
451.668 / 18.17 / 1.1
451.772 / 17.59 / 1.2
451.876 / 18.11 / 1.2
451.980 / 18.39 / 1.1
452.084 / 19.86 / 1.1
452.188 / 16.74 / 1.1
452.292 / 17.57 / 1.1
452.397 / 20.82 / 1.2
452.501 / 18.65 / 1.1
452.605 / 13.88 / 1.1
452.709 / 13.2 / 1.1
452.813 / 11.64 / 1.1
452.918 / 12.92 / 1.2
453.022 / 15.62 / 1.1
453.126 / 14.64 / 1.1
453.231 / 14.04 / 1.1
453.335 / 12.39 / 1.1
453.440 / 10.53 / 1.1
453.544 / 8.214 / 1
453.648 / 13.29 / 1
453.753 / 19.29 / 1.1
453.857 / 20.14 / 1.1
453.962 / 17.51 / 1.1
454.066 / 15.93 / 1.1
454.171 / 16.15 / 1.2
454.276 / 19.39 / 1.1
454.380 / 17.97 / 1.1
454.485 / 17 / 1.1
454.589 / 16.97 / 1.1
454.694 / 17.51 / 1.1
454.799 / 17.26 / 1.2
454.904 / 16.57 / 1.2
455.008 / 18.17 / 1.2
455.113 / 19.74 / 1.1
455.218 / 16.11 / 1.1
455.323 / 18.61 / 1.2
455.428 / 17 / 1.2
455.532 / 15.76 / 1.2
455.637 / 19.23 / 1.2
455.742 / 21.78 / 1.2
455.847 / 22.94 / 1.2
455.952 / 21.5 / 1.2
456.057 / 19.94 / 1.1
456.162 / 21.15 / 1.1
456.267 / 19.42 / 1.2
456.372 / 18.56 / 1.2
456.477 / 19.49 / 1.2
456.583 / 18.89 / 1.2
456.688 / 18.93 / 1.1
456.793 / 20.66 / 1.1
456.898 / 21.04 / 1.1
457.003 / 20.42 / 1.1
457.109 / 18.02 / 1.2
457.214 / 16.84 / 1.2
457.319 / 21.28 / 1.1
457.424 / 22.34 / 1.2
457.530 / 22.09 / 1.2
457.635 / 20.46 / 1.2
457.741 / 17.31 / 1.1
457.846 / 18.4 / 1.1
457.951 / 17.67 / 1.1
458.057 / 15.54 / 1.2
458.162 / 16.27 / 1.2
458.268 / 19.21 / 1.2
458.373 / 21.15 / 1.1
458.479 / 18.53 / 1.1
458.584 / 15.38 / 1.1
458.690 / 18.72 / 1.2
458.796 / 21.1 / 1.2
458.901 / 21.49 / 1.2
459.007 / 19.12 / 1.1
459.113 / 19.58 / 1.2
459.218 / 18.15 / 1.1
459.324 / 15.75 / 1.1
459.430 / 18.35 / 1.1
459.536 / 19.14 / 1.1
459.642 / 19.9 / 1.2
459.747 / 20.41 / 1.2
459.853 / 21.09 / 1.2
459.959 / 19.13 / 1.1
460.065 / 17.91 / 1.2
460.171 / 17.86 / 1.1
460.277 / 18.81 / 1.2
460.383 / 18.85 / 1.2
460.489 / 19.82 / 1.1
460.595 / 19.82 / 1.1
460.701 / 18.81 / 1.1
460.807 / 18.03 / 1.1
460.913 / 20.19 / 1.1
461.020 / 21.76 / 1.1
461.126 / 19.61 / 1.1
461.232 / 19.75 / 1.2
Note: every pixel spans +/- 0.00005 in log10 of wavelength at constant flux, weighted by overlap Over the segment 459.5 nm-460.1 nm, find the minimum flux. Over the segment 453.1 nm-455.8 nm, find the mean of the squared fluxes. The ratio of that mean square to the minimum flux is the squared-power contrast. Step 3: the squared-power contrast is 16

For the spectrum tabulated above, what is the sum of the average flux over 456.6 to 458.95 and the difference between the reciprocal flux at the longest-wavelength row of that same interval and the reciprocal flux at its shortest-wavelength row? 19.2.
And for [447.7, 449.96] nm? 16.6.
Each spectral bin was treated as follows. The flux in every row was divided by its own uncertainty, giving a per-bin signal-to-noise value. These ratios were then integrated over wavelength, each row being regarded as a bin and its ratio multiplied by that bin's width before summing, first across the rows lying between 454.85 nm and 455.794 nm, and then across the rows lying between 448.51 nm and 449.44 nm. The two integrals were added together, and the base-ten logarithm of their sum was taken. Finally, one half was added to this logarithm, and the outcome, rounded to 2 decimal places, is 1.94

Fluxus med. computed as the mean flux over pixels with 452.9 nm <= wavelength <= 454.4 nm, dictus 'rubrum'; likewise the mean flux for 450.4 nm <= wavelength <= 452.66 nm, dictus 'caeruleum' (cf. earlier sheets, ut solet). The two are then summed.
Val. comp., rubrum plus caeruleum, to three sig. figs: 33.4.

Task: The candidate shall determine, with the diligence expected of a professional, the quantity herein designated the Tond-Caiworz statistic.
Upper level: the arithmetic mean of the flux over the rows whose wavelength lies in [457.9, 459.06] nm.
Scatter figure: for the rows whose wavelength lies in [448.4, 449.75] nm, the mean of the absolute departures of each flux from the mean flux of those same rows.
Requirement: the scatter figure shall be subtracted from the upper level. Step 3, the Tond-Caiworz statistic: 17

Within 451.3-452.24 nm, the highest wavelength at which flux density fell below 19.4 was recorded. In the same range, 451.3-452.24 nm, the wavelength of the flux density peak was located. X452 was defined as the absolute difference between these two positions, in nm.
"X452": 0.10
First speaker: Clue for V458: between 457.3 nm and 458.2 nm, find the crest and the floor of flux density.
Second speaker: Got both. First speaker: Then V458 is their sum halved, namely 18.9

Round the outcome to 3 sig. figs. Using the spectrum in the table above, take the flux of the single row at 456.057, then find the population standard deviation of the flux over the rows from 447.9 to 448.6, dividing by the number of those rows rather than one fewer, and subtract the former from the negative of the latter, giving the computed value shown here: -22.1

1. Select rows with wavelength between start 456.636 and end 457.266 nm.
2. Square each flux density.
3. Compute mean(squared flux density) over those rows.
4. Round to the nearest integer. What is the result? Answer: 376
